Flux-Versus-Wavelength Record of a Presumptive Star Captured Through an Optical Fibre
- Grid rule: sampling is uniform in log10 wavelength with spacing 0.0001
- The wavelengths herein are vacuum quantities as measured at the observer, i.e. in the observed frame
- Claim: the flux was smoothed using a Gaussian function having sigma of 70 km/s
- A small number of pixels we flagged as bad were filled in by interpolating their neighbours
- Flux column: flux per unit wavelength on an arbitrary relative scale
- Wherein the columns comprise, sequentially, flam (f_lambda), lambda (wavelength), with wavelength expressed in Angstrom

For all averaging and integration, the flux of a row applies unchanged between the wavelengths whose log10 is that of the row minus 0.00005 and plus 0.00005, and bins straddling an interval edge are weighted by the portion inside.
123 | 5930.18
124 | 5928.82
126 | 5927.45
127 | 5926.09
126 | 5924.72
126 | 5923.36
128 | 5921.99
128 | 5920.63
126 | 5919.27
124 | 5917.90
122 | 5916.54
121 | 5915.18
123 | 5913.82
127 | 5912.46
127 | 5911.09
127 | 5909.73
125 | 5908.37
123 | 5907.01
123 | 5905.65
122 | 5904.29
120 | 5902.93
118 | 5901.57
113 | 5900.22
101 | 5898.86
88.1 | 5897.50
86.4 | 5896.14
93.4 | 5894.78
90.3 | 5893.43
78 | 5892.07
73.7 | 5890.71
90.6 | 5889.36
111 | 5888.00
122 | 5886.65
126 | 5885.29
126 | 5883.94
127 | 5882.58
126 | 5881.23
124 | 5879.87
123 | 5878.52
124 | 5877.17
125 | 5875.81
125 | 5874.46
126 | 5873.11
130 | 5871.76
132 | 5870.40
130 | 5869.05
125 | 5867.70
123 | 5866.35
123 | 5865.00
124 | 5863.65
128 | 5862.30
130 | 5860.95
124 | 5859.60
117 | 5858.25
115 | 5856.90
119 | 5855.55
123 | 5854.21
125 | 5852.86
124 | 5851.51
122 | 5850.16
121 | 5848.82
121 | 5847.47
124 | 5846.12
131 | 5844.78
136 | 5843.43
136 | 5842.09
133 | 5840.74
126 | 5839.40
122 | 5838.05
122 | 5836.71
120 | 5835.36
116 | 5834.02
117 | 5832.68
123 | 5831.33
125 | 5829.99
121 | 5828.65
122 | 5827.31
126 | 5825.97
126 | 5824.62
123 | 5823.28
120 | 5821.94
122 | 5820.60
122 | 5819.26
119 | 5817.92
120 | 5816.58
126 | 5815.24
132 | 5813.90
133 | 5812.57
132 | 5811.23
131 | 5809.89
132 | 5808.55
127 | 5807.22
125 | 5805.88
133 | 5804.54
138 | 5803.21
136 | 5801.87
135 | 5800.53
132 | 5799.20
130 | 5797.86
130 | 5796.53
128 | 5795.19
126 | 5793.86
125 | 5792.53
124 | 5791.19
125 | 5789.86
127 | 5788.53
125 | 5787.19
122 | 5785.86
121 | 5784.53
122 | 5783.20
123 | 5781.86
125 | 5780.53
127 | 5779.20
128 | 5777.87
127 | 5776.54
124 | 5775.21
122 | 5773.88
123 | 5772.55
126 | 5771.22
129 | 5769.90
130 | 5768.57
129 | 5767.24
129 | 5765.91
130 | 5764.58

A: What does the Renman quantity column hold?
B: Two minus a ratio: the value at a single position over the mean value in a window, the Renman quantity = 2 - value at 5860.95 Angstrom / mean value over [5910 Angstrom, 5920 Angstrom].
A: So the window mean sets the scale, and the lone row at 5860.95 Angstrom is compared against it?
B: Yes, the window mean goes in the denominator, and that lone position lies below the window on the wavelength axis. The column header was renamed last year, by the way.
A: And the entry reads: 0.95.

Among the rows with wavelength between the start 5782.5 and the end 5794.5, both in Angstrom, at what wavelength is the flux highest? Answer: 5788.53 Angstrom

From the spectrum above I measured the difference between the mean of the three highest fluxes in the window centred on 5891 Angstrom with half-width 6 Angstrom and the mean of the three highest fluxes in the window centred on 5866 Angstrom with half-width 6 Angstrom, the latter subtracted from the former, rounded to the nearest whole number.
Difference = -11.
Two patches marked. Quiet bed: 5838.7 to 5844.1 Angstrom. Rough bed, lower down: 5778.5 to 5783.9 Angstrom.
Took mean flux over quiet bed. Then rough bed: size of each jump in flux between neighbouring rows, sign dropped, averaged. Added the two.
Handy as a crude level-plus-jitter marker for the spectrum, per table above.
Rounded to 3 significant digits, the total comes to 134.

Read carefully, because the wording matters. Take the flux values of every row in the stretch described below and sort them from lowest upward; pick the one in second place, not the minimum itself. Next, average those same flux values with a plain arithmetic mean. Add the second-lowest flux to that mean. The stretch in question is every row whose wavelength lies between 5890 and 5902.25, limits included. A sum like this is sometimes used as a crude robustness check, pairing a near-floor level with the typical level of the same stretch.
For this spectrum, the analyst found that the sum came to 172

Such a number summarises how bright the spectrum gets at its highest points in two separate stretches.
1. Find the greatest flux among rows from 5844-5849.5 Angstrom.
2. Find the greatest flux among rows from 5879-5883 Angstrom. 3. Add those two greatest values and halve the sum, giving 129.0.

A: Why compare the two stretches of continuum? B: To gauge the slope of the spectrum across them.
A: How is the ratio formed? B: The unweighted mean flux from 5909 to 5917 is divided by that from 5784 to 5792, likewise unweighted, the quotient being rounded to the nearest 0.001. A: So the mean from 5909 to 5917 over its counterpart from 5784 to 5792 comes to 1.004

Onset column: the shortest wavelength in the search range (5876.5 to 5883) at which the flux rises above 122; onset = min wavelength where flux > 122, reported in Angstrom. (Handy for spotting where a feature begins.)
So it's 5877.17 Angstrom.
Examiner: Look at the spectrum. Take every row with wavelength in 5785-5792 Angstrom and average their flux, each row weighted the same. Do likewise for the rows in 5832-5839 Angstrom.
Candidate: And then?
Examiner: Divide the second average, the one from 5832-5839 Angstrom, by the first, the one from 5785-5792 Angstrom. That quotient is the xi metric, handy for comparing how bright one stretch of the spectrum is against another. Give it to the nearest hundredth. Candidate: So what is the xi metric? 0.96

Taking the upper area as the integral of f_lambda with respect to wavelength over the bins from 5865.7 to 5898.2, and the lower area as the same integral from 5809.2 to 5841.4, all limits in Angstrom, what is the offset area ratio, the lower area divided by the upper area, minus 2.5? -1.42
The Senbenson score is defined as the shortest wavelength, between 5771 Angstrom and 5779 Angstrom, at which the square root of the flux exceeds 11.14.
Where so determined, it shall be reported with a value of 5771.22 Angstrom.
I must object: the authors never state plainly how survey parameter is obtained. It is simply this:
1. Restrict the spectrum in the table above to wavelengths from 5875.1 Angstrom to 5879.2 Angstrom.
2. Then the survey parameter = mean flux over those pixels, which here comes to 124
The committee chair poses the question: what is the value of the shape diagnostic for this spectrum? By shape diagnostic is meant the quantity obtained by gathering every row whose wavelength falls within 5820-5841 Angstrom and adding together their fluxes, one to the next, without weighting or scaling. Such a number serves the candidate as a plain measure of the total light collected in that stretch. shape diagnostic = 1964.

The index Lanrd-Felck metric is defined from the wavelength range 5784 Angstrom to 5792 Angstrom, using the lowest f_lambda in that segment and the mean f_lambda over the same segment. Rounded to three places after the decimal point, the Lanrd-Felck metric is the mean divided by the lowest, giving 1.025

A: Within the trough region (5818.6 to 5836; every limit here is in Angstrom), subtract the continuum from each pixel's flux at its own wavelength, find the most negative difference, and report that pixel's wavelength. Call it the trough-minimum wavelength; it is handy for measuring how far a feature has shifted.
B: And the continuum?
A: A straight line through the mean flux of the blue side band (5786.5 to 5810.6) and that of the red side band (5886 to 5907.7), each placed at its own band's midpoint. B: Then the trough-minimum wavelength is 5834.02 Angstrom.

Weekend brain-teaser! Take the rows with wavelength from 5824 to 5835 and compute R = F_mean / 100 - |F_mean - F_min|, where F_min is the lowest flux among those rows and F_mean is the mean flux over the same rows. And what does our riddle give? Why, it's -5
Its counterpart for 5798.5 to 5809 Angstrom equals -6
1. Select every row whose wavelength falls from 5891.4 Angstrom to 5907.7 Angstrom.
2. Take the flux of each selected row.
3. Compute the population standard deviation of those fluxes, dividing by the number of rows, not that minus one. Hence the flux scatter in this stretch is 16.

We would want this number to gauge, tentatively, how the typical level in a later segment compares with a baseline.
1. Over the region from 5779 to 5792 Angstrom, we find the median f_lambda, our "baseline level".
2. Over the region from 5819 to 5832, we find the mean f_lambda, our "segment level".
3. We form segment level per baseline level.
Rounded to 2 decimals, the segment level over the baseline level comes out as 0.99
